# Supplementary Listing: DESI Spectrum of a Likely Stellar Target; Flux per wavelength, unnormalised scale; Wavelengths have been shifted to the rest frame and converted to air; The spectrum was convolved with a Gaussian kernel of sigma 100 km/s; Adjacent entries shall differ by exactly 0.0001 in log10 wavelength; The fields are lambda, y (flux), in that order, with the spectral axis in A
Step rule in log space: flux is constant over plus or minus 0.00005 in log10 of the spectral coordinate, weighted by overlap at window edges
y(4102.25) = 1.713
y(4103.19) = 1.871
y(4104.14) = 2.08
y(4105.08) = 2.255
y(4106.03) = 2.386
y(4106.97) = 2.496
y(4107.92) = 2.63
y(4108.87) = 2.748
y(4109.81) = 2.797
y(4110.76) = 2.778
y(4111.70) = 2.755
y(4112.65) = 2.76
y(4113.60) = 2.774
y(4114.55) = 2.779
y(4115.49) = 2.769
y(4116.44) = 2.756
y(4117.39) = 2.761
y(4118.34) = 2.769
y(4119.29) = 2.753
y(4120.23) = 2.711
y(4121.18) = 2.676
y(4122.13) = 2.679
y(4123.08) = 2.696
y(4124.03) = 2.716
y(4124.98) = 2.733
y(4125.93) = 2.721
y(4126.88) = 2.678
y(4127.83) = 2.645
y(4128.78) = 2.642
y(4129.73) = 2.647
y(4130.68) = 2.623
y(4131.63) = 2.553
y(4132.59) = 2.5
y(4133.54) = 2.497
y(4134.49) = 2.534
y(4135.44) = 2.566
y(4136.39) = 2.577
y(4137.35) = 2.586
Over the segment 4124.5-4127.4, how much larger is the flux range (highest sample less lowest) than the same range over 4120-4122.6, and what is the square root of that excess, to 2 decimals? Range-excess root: 0.14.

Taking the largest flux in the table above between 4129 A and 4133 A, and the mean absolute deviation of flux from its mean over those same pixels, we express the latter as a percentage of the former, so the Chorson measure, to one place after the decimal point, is 2.0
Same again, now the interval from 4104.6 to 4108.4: 4.6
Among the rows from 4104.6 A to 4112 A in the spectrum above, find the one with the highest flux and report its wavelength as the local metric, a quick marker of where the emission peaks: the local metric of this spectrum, 4109.81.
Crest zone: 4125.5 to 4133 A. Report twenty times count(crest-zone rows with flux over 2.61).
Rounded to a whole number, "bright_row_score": 120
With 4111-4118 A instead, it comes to 140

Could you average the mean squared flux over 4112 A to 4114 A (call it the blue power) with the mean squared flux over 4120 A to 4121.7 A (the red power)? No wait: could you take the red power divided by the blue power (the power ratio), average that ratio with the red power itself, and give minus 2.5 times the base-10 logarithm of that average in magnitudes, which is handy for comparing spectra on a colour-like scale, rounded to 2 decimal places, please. -1.53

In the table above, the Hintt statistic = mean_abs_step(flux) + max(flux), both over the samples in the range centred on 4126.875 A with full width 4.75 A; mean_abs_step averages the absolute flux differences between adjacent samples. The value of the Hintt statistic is 2.76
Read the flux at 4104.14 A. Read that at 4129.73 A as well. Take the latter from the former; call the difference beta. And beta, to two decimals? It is -0.57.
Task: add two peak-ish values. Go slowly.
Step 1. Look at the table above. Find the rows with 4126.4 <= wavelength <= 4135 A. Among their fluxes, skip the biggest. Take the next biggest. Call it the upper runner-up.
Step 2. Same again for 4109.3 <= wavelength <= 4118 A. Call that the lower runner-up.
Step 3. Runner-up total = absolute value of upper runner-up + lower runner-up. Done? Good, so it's 5.43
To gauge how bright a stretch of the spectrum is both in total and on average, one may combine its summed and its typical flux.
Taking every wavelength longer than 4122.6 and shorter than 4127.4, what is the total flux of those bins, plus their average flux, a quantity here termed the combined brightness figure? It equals 16.3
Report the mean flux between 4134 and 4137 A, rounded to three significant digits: 2.56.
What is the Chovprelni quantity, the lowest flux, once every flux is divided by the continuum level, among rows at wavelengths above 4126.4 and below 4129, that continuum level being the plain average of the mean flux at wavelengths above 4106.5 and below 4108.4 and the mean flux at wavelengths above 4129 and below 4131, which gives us 1.02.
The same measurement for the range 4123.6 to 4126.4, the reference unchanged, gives 1.05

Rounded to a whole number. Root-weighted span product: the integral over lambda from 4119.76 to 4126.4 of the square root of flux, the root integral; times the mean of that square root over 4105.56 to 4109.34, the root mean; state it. 17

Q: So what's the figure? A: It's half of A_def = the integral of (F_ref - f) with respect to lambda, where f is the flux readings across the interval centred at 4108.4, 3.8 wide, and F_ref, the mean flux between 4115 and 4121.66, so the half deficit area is 0.1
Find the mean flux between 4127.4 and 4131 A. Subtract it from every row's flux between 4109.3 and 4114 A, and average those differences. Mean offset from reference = 0.13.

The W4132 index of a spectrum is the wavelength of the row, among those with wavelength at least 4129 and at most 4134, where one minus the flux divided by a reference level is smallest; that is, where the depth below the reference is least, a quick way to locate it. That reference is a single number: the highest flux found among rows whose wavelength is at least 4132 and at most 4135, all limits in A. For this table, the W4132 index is 4129.73 A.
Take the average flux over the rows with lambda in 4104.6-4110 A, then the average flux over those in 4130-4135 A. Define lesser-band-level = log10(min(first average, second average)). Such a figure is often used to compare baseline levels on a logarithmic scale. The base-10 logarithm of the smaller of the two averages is 0.405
